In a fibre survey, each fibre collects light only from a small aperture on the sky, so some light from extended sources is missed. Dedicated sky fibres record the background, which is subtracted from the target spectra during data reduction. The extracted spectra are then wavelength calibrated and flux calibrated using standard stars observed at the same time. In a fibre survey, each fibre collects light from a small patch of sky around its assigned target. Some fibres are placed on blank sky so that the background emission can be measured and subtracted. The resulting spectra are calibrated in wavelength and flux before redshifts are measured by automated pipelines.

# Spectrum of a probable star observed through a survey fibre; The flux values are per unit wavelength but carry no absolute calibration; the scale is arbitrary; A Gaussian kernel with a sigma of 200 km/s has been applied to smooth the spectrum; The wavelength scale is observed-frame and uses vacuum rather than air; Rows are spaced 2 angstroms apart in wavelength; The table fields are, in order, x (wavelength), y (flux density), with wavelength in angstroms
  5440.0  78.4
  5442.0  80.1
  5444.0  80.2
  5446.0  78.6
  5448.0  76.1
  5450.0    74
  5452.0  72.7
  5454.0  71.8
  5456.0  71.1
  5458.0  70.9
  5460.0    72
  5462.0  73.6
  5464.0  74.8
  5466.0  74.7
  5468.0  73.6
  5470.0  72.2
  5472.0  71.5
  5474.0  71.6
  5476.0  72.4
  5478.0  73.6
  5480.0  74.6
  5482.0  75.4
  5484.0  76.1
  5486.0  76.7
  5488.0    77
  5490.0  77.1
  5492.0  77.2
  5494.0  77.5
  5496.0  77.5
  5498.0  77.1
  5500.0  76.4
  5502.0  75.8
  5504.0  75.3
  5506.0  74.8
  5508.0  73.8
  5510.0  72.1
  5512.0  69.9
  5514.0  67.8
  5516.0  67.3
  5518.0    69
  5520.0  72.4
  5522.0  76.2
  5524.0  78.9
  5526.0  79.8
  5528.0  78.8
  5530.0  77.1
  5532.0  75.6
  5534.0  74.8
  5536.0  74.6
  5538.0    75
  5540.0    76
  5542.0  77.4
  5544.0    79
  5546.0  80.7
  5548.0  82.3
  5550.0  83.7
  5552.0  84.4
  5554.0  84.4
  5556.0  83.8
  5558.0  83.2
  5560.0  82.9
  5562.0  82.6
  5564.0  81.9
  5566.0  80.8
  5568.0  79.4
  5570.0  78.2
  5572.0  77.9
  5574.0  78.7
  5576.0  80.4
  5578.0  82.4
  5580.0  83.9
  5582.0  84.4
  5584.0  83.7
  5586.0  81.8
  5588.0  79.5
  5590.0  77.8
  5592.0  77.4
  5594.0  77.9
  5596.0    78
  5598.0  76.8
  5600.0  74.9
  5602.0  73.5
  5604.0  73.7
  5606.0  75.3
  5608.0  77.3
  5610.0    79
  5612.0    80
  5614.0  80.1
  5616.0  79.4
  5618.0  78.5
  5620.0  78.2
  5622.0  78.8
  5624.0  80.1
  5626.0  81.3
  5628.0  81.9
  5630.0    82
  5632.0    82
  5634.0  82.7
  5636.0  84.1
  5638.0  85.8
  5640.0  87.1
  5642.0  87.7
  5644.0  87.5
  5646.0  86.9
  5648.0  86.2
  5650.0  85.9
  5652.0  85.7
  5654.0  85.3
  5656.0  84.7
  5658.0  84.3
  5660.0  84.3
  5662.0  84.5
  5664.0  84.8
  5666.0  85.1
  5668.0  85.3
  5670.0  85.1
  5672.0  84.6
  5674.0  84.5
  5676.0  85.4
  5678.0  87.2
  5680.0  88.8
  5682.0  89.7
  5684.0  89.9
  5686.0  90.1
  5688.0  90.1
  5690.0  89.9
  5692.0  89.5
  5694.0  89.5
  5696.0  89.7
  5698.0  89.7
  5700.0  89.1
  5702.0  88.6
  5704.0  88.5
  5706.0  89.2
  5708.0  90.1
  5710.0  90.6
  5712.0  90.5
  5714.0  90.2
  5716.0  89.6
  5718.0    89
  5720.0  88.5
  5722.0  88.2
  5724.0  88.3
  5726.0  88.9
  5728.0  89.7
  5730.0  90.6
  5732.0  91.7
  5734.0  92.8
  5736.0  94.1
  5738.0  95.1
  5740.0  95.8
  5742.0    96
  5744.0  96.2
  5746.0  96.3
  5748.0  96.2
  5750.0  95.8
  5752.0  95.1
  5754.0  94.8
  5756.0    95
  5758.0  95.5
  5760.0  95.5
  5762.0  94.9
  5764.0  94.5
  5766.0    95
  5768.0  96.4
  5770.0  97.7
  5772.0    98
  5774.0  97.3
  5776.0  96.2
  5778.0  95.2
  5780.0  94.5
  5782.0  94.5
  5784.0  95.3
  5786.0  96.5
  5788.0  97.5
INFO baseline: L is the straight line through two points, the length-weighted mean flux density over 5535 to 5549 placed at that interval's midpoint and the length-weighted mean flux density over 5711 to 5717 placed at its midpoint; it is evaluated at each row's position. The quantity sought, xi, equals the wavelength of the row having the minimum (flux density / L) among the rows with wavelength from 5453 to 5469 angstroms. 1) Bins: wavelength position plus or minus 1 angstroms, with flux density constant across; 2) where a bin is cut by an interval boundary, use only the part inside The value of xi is 5458.0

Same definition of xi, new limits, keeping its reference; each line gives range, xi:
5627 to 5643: 5632.0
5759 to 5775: 5764.0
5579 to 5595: 5592.0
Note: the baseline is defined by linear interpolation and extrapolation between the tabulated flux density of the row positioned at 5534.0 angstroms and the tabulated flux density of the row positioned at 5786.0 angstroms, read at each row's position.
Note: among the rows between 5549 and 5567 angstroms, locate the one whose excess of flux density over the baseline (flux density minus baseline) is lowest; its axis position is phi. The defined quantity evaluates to 5566.0 angstroms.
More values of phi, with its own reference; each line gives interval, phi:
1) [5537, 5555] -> 5538.0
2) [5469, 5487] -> 5474.0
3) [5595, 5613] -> 5602.0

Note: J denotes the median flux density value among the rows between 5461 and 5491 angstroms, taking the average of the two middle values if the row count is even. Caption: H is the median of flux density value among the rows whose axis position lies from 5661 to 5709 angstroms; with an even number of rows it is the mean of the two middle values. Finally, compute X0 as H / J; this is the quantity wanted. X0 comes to 1.19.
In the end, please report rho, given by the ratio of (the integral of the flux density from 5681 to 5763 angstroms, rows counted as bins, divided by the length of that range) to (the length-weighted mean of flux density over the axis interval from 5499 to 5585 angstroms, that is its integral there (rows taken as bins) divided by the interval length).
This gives 1.17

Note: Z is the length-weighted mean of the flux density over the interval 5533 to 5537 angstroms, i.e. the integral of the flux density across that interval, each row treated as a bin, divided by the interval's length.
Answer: 75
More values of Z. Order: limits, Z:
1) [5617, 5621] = 78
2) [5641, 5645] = 88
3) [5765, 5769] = 96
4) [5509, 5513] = 71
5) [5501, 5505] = 76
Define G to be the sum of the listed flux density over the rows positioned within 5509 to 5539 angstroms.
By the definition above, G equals 1109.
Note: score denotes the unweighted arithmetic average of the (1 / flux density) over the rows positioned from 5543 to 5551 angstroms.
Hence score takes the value 0.0123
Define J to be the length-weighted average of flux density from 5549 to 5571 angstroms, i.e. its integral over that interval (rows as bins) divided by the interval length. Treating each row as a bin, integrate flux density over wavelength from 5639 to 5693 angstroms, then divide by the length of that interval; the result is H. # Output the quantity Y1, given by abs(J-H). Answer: 4.4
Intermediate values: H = 87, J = 82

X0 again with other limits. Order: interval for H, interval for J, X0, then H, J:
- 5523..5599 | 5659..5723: 0.89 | 79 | 89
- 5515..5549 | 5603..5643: 0.95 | 76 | 80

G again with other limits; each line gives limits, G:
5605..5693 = 3707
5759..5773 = 672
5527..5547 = 769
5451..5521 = 2577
